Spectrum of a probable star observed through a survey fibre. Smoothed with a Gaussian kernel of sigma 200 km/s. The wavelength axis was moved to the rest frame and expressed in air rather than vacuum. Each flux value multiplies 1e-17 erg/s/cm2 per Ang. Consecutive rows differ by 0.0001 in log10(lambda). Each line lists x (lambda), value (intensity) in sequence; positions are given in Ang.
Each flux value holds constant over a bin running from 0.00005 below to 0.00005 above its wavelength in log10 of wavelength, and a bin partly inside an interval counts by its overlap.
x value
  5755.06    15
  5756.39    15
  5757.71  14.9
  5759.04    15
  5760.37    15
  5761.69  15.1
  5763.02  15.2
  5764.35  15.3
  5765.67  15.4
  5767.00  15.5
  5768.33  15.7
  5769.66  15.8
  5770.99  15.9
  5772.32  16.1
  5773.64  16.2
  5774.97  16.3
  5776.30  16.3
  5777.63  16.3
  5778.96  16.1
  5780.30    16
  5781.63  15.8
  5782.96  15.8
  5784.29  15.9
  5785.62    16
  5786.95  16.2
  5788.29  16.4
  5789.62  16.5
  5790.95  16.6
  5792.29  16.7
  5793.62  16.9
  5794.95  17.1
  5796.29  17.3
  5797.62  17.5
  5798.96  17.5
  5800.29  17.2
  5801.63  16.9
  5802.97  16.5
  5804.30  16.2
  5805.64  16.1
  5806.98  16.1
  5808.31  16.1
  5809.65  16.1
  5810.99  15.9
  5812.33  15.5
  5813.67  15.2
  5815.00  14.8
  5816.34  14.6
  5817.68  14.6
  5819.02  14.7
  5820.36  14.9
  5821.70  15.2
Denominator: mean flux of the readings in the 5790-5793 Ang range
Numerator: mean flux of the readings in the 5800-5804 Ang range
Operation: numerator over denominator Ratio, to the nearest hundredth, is 1.01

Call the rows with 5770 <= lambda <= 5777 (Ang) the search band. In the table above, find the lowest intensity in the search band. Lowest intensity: 15.9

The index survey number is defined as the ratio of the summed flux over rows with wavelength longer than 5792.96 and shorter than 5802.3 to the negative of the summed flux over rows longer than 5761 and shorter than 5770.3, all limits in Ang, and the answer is -1.11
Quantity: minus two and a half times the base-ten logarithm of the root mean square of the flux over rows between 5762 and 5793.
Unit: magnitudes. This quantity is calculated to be -3.01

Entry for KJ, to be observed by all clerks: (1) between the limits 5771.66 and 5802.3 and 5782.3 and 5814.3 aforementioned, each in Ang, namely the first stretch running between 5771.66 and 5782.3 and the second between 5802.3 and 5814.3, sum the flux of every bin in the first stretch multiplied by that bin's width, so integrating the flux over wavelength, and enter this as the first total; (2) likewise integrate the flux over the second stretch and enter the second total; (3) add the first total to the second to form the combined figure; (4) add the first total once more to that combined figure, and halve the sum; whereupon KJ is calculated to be 268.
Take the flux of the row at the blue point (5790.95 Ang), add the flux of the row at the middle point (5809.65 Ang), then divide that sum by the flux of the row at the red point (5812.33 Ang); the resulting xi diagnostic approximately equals 2.11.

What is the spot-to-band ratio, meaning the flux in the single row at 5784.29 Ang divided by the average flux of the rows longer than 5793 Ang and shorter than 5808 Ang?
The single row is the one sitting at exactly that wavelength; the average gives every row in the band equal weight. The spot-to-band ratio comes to 0.94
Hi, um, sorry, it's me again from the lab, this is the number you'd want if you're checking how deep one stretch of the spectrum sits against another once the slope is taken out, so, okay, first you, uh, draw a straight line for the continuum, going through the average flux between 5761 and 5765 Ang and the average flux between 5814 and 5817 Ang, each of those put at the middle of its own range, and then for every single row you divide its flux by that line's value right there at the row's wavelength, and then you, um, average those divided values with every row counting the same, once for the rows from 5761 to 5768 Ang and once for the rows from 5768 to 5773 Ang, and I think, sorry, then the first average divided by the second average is 0.96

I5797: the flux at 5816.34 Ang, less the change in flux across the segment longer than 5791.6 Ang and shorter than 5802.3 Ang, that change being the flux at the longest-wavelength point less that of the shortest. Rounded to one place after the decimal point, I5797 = 14.4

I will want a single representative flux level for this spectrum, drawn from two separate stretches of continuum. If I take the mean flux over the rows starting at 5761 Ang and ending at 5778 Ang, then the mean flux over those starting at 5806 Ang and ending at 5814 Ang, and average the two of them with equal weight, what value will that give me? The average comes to 15.8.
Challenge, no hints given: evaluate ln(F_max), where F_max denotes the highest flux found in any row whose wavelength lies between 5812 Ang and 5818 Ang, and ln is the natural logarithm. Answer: 2.74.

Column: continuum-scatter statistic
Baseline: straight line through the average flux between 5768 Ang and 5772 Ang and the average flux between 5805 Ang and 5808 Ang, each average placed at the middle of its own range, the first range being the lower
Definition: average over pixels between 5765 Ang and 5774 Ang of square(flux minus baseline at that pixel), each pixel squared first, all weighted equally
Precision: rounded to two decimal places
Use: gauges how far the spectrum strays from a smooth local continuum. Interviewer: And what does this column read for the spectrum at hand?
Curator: 0.06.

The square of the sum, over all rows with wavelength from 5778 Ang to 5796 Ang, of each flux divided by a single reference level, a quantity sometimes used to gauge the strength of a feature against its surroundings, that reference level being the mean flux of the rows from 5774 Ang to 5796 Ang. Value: 169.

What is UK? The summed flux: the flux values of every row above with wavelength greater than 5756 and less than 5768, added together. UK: 136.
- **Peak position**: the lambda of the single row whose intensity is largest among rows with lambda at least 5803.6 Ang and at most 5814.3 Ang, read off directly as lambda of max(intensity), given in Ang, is 5804.30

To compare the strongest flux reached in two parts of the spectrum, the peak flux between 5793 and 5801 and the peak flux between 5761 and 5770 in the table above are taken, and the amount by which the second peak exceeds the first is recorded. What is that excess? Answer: -1.7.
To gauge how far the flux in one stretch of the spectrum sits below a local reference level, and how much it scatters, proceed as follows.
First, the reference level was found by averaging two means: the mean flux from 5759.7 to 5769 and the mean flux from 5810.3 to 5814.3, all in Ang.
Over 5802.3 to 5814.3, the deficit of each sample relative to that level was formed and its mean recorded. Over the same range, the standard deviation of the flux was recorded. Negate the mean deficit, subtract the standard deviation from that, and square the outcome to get 0.03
